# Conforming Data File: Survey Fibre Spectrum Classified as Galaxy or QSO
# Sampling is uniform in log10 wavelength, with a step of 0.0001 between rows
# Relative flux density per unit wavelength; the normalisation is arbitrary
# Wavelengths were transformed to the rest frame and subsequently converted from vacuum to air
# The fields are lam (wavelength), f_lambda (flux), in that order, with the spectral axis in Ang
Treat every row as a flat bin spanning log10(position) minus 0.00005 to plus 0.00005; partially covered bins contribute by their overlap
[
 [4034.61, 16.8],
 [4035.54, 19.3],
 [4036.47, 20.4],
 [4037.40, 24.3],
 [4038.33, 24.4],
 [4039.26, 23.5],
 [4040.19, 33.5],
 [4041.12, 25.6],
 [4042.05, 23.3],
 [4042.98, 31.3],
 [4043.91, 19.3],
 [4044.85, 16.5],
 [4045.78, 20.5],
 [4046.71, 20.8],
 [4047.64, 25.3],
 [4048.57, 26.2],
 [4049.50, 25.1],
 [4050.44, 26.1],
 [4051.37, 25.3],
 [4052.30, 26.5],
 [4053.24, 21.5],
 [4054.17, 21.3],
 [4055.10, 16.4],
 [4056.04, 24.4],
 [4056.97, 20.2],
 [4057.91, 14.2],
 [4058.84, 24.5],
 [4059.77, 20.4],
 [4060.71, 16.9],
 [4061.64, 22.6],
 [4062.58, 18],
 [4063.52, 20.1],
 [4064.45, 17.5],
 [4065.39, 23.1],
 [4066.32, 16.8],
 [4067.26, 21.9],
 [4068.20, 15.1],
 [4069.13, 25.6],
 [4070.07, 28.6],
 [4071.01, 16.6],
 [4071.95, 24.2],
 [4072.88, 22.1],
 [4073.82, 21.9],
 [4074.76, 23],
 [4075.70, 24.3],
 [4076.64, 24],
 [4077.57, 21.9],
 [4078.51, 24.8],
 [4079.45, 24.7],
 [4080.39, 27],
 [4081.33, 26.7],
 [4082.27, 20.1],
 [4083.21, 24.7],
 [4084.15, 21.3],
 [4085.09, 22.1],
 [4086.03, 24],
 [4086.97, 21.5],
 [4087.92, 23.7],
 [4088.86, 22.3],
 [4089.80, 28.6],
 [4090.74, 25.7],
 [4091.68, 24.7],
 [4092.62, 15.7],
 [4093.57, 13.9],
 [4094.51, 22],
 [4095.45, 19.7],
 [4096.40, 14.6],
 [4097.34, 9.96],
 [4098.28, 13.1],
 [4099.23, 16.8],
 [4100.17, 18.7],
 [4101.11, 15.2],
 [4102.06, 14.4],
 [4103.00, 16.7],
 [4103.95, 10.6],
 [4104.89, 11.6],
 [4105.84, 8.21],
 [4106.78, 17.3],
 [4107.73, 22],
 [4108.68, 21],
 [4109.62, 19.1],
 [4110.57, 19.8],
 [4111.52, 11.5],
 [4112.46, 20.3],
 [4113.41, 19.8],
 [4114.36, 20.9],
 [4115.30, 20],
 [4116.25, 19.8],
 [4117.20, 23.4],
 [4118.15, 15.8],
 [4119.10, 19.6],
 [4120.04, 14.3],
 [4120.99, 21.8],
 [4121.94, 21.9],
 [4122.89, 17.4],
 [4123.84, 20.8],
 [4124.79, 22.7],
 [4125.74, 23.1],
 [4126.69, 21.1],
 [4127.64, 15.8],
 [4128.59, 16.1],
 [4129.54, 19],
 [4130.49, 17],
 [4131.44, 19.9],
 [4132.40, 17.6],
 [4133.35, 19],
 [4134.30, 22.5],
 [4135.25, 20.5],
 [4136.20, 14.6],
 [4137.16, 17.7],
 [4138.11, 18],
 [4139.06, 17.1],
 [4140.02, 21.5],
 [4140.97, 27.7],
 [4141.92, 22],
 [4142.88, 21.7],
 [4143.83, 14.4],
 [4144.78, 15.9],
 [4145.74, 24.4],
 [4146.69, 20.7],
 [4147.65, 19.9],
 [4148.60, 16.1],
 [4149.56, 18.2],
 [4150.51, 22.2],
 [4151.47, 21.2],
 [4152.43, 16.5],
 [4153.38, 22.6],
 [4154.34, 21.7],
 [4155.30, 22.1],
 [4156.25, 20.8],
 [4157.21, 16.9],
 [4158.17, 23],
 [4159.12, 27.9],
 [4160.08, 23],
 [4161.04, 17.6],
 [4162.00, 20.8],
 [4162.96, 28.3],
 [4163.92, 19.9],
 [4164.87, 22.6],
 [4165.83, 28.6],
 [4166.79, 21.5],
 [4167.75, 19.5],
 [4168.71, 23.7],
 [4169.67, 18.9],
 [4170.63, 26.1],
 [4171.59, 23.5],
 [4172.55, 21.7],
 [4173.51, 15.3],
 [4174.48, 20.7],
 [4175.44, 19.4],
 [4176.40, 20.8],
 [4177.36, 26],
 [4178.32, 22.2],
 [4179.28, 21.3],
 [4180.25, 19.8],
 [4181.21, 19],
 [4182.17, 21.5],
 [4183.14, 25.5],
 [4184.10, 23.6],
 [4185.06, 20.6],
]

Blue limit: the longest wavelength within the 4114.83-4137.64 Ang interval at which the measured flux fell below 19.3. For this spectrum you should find 4137.16 Ang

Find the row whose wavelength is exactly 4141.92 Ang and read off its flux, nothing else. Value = 22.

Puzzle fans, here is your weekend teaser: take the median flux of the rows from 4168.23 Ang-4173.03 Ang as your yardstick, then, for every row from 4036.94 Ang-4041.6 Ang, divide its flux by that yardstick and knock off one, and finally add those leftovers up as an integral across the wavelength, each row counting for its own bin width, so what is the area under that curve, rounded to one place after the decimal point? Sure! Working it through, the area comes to 0.5 Ang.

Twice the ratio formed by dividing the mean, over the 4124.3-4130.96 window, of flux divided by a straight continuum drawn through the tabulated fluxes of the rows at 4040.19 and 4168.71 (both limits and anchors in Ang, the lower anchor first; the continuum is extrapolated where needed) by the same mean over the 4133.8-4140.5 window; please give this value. 2.0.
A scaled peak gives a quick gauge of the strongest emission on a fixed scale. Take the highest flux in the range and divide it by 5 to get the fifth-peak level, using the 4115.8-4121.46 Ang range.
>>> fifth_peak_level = 4.7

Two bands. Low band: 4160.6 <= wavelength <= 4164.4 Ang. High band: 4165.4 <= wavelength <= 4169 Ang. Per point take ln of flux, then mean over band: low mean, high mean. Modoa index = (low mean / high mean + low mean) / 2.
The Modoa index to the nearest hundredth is 2.02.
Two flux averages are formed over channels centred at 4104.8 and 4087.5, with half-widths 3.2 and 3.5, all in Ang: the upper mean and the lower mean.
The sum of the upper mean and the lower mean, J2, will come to 38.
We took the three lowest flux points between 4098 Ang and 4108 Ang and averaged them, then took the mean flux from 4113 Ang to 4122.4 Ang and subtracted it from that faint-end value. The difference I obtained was -9.6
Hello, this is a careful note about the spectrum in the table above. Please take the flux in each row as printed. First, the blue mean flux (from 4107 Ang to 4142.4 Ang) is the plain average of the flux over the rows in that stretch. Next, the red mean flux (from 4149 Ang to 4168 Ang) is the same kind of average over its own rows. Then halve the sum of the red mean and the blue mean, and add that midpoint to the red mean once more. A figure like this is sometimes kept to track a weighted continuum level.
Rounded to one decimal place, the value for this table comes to 42.4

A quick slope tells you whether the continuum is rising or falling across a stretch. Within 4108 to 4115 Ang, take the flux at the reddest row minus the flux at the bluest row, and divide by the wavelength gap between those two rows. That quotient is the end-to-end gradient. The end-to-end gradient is 0.0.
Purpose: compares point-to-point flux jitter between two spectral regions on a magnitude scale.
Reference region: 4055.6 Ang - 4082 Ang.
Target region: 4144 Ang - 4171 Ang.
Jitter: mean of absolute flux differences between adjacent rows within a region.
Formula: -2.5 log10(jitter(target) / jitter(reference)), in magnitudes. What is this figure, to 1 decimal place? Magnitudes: 0.0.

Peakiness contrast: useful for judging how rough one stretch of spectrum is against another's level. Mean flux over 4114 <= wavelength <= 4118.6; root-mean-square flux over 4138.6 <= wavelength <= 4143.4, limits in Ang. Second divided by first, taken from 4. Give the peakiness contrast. 2.89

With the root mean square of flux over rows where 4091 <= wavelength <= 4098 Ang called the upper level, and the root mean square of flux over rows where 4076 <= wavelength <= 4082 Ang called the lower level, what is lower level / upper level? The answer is 1.4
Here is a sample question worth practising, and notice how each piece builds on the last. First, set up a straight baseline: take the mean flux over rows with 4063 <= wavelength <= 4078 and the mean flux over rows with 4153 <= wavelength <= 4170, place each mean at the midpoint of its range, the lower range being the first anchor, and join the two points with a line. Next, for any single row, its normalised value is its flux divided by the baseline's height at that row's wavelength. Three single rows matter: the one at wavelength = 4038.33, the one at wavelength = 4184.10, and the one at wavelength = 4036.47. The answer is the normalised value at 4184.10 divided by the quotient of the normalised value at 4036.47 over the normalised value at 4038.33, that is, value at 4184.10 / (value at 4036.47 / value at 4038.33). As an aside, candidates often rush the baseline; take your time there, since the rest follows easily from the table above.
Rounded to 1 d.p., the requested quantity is 1.3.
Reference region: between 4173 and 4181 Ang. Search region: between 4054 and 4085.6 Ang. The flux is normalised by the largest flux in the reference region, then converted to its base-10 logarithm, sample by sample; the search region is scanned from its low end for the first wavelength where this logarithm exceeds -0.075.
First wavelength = 4056.04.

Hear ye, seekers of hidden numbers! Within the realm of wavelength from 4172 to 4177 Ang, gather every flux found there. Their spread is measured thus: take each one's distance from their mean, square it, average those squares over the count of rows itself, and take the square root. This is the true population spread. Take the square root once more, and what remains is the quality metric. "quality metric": 1.5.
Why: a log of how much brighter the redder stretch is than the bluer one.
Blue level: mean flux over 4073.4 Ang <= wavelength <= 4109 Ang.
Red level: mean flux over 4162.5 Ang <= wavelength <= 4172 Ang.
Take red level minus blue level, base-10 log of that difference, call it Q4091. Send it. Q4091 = 0.52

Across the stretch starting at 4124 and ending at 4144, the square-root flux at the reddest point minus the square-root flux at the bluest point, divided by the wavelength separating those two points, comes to -0.05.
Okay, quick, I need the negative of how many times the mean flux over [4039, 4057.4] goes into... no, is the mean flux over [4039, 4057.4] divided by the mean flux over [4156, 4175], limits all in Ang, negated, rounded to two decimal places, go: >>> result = -1.07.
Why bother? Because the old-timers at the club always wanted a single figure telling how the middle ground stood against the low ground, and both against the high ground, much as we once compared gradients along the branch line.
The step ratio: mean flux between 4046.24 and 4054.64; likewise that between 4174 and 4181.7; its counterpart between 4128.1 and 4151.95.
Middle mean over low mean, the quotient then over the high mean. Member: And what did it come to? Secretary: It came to 0.0378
